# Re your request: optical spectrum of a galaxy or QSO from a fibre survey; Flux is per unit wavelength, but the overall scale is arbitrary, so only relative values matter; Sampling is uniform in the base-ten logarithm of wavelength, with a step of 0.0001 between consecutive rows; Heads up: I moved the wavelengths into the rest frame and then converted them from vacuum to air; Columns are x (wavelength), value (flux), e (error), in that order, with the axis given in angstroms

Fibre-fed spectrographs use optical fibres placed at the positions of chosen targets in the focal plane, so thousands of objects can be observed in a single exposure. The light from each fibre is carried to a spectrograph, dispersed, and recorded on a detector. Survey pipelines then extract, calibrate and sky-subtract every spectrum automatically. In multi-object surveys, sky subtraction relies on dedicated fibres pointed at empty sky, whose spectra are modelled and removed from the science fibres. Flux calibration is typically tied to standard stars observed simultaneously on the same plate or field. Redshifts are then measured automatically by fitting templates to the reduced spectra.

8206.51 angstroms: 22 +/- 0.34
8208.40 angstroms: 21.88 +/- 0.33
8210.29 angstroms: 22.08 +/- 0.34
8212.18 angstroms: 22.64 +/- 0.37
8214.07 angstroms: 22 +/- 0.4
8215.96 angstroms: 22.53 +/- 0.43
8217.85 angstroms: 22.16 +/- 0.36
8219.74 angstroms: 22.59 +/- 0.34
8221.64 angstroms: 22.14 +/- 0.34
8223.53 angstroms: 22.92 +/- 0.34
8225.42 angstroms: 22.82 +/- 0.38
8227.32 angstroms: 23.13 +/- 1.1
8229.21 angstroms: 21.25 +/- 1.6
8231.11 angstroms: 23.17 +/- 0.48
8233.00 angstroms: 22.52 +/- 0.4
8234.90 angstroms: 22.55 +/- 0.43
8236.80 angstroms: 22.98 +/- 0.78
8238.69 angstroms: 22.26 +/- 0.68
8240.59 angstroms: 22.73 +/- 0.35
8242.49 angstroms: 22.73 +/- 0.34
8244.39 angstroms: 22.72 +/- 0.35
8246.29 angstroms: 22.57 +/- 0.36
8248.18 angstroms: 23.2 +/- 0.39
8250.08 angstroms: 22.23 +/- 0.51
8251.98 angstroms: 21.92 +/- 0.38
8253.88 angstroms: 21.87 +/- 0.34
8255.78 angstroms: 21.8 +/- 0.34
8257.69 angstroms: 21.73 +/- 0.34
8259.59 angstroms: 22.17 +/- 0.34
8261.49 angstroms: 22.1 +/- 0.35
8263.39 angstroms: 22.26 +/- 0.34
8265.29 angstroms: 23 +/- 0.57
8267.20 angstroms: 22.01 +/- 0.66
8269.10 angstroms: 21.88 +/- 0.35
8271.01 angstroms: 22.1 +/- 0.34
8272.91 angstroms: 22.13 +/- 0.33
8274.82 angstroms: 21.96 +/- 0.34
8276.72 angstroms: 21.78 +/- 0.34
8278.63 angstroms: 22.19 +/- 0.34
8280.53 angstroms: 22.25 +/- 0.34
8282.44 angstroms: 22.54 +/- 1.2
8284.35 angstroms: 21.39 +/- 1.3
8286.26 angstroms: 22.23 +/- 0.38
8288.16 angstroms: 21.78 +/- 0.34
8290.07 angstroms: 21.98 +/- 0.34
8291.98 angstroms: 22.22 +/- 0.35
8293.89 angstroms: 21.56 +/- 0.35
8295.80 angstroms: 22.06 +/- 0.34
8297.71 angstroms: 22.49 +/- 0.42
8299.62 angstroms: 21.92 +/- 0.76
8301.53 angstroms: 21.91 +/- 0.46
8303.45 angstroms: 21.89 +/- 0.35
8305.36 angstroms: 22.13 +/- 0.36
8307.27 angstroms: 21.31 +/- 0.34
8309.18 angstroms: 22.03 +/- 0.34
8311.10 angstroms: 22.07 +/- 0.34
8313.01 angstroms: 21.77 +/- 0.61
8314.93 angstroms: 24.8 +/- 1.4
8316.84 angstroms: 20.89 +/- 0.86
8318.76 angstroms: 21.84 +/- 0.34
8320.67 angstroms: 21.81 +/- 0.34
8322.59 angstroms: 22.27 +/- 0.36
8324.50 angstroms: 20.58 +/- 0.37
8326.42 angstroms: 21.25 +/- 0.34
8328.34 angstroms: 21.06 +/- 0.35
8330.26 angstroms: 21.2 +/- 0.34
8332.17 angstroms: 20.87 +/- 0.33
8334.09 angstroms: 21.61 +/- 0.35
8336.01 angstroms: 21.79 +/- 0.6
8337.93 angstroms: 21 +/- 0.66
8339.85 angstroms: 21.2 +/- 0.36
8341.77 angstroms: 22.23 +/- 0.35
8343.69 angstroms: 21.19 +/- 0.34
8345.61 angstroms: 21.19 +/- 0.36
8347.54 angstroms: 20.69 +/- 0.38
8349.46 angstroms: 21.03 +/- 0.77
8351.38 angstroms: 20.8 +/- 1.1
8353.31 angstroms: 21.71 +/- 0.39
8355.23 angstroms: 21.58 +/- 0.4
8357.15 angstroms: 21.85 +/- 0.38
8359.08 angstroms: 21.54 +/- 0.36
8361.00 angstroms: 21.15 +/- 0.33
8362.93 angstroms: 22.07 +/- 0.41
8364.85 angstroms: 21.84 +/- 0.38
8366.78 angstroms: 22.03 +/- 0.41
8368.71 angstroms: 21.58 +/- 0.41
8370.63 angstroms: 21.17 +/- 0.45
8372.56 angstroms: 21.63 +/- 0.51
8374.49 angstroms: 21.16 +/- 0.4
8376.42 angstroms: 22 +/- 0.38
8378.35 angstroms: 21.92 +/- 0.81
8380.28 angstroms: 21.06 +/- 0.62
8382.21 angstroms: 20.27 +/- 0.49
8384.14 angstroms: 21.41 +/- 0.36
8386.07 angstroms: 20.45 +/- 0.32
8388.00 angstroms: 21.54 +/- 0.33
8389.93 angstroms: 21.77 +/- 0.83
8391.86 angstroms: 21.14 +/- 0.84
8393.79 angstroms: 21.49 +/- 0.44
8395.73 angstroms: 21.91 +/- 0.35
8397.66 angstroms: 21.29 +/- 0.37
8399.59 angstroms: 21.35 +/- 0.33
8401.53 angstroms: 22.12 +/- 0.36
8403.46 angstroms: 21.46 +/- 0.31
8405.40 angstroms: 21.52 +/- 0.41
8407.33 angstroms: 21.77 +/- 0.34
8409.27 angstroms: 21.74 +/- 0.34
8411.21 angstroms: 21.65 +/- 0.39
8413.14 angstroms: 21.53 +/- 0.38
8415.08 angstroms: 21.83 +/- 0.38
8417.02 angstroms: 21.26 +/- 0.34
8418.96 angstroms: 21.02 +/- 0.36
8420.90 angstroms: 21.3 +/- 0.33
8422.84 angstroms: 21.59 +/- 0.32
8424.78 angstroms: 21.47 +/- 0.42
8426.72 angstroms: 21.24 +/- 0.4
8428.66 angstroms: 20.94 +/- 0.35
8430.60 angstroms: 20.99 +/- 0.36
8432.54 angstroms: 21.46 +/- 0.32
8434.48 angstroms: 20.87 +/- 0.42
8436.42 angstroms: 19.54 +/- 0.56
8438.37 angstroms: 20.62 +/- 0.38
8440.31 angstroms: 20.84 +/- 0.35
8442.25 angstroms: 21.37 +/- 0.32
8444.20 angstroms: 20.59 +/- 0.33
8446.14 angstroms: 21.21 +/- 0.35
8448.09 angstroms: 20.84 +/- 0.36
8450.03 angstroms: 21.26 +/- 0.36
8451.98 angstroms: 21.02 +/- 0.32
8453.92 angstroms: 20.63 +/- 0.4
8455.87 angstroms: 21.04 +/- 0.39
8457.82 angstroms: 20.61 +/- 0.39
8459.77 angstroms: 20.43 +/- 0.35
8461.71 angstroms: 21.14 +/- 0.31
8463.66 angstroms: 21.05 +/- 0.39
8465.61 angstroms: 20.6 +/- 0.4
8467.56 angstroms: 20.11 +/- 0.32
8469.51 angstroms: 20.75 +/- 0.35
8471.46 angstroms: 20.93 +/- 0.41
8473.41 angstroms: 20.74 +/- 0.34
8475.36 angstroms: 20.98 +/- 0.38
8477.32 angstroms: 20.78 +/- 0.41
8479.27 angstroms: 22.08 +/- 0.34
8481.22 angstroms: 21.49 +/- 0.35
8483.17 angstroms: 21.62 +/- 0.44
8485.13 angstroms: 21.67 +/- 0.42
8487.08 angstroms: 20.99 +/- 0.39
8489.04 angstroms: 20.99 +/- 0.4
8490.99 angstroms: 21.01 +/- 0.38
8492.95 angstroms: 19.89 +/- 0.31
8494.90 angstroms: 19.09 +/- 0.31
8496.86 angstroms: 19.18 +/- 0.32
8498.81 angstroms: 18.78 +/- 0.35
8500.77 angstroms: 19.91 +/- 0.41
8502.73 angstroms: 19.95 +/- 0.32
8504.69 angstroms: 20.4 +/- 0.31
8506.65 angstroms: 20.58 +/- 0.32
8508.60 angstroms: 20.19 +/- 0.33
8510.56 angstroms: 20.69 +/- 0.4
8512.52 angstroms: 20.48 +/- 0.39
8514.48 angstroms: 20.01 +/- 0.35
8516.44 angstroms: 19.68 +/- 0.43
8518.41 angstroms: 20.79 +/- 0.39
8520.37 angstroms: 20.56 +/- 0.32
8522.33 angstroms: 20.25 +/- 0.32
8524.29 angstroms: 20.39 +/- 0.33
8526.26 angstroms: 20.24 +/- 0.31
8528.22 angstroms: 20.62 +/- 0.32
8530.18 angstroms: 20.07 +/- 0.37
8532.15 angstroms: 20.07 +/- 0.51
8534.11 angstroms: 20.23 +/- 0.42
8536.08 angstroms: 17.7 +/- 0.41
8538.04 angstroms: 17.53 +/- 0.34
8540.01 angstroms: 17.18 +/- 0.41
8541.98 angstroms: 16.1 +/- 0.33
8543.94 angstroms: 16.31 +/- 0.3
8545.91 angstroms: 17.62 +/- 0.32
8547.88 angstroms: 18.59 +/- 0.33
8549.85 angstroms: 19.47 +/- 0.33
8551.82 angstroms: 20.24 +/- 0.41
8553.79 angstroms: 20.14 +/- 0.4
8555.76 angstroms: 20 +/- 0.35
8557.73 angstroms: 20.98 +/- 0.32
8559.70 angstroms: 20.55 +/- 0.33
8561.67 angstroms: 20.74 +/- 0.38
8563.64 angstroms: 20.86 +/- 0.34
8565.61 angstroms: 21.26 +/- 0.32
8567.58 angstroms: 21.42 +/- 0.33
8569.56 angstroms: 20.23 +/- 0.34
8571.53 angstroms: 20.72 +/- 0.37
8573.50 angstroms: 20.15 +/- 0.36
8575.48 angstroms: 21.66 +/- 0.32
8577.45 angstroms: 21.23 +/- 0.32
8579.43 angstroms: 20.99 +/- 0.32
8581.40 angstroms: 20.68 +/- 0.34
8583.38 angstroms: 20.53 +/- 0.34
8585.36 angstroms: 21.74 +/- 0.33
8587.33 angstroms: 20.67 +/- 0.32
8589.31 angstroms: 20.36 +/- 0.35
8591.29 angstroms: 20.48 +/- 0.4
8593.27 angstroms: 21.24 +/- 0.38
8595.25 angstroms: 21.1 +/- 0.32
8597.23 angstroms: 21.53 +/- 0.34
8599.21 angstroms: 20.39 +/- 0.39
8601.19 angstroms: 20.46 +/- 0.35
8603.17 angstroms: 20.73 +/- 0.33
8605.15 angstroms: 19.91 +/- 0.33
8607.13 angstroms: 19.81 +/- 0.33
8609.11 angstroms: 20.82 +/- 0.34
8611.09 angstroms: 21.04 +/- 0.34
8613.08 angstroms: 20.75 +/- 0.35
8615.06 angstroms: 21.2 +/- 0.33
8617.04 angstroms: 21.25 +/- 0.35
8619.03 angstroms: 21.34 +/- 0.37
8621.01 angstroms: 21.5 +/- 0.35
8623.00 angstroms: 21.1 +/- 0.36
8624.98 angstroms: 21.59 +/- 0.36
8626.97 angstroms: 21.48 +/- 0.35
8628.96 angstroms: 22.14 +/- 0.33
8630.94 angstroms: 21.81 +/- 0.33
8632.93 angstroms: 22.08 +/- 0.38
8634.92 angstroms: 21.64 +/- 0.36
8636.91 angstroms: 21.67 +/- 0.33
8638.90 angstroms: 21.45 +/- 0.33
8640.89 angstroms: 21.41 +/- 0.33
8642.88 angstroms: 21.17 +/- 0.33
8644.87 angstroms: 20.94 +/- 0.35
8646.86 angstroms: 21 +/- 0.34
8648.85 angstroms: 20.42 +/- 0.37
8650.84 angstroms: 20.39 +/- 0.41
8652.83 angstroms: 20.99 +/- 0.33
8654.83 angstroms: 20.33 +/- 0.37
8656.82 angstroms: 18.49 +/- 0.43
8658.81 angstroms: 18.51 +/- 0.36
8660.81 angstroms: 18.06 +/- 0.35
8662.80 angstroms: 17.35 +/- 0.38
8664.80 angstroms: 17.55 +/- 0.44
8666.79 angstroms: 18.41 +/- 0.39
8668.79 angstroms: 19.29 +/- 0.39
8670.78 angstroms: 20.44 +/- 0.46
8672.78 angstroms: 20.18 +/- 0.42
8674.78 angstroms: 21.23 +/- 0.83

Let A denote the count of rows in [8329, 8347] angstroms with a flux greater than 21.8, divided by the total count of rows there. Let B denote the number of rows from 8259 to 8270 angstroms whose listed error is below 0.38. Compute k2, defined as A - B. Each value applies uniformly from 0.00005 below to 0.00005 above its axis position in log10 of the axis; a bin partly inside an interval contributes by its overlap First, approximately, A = 0.11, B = 4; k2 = -3.9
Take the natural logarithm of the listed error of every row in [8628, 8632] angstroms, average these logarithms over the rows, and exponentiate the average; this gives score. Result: 0.330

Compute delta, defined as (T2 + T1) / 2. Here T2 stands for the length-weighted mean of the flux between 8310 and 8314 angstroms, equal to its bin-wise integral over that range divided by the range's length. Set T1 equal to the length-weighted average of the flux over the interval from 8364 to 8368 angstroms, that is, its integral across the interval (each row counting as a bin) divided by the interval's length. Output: 21.9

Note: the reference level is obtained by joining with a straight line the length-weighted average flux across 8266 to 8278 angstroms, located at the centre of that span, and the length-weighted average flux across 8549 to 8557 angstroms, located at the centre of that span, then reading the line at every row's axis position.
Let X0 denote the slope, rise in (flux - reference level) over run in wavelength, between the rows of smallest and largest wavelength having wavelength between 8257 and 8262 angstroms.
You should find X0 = 0.10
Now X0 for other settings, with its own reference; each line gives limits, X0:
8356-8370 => -0.02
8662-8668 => 0.27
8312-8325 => -0.10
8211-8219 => -0.08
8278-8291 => -0.01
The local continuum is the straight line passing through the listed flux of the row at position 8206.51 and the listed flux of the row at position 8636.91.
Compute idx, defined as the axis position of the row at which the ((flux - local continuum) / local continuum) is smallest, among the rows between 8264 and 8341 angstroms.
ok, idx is 8324.50 angstroms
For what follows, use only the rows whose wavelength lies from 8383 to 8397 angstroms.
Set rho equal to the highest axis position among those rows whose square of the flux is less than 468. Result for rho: 8393.79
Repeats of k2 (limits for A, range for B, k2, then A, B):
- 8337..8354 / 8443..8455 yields -4.9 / 0.11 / 5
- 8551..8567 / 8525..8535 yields -3.0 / 0.00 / 3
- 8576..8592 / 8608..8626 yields -9.0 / 0.00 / 9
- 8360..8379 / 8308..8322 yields -3.5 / 0.50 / 4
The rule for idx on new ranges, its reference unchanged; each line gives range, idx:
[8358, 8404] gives 8382.21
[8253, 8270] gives 8257.69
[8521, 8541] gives 8540.01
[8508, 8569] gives 8541.98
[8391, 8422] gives 8418.96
